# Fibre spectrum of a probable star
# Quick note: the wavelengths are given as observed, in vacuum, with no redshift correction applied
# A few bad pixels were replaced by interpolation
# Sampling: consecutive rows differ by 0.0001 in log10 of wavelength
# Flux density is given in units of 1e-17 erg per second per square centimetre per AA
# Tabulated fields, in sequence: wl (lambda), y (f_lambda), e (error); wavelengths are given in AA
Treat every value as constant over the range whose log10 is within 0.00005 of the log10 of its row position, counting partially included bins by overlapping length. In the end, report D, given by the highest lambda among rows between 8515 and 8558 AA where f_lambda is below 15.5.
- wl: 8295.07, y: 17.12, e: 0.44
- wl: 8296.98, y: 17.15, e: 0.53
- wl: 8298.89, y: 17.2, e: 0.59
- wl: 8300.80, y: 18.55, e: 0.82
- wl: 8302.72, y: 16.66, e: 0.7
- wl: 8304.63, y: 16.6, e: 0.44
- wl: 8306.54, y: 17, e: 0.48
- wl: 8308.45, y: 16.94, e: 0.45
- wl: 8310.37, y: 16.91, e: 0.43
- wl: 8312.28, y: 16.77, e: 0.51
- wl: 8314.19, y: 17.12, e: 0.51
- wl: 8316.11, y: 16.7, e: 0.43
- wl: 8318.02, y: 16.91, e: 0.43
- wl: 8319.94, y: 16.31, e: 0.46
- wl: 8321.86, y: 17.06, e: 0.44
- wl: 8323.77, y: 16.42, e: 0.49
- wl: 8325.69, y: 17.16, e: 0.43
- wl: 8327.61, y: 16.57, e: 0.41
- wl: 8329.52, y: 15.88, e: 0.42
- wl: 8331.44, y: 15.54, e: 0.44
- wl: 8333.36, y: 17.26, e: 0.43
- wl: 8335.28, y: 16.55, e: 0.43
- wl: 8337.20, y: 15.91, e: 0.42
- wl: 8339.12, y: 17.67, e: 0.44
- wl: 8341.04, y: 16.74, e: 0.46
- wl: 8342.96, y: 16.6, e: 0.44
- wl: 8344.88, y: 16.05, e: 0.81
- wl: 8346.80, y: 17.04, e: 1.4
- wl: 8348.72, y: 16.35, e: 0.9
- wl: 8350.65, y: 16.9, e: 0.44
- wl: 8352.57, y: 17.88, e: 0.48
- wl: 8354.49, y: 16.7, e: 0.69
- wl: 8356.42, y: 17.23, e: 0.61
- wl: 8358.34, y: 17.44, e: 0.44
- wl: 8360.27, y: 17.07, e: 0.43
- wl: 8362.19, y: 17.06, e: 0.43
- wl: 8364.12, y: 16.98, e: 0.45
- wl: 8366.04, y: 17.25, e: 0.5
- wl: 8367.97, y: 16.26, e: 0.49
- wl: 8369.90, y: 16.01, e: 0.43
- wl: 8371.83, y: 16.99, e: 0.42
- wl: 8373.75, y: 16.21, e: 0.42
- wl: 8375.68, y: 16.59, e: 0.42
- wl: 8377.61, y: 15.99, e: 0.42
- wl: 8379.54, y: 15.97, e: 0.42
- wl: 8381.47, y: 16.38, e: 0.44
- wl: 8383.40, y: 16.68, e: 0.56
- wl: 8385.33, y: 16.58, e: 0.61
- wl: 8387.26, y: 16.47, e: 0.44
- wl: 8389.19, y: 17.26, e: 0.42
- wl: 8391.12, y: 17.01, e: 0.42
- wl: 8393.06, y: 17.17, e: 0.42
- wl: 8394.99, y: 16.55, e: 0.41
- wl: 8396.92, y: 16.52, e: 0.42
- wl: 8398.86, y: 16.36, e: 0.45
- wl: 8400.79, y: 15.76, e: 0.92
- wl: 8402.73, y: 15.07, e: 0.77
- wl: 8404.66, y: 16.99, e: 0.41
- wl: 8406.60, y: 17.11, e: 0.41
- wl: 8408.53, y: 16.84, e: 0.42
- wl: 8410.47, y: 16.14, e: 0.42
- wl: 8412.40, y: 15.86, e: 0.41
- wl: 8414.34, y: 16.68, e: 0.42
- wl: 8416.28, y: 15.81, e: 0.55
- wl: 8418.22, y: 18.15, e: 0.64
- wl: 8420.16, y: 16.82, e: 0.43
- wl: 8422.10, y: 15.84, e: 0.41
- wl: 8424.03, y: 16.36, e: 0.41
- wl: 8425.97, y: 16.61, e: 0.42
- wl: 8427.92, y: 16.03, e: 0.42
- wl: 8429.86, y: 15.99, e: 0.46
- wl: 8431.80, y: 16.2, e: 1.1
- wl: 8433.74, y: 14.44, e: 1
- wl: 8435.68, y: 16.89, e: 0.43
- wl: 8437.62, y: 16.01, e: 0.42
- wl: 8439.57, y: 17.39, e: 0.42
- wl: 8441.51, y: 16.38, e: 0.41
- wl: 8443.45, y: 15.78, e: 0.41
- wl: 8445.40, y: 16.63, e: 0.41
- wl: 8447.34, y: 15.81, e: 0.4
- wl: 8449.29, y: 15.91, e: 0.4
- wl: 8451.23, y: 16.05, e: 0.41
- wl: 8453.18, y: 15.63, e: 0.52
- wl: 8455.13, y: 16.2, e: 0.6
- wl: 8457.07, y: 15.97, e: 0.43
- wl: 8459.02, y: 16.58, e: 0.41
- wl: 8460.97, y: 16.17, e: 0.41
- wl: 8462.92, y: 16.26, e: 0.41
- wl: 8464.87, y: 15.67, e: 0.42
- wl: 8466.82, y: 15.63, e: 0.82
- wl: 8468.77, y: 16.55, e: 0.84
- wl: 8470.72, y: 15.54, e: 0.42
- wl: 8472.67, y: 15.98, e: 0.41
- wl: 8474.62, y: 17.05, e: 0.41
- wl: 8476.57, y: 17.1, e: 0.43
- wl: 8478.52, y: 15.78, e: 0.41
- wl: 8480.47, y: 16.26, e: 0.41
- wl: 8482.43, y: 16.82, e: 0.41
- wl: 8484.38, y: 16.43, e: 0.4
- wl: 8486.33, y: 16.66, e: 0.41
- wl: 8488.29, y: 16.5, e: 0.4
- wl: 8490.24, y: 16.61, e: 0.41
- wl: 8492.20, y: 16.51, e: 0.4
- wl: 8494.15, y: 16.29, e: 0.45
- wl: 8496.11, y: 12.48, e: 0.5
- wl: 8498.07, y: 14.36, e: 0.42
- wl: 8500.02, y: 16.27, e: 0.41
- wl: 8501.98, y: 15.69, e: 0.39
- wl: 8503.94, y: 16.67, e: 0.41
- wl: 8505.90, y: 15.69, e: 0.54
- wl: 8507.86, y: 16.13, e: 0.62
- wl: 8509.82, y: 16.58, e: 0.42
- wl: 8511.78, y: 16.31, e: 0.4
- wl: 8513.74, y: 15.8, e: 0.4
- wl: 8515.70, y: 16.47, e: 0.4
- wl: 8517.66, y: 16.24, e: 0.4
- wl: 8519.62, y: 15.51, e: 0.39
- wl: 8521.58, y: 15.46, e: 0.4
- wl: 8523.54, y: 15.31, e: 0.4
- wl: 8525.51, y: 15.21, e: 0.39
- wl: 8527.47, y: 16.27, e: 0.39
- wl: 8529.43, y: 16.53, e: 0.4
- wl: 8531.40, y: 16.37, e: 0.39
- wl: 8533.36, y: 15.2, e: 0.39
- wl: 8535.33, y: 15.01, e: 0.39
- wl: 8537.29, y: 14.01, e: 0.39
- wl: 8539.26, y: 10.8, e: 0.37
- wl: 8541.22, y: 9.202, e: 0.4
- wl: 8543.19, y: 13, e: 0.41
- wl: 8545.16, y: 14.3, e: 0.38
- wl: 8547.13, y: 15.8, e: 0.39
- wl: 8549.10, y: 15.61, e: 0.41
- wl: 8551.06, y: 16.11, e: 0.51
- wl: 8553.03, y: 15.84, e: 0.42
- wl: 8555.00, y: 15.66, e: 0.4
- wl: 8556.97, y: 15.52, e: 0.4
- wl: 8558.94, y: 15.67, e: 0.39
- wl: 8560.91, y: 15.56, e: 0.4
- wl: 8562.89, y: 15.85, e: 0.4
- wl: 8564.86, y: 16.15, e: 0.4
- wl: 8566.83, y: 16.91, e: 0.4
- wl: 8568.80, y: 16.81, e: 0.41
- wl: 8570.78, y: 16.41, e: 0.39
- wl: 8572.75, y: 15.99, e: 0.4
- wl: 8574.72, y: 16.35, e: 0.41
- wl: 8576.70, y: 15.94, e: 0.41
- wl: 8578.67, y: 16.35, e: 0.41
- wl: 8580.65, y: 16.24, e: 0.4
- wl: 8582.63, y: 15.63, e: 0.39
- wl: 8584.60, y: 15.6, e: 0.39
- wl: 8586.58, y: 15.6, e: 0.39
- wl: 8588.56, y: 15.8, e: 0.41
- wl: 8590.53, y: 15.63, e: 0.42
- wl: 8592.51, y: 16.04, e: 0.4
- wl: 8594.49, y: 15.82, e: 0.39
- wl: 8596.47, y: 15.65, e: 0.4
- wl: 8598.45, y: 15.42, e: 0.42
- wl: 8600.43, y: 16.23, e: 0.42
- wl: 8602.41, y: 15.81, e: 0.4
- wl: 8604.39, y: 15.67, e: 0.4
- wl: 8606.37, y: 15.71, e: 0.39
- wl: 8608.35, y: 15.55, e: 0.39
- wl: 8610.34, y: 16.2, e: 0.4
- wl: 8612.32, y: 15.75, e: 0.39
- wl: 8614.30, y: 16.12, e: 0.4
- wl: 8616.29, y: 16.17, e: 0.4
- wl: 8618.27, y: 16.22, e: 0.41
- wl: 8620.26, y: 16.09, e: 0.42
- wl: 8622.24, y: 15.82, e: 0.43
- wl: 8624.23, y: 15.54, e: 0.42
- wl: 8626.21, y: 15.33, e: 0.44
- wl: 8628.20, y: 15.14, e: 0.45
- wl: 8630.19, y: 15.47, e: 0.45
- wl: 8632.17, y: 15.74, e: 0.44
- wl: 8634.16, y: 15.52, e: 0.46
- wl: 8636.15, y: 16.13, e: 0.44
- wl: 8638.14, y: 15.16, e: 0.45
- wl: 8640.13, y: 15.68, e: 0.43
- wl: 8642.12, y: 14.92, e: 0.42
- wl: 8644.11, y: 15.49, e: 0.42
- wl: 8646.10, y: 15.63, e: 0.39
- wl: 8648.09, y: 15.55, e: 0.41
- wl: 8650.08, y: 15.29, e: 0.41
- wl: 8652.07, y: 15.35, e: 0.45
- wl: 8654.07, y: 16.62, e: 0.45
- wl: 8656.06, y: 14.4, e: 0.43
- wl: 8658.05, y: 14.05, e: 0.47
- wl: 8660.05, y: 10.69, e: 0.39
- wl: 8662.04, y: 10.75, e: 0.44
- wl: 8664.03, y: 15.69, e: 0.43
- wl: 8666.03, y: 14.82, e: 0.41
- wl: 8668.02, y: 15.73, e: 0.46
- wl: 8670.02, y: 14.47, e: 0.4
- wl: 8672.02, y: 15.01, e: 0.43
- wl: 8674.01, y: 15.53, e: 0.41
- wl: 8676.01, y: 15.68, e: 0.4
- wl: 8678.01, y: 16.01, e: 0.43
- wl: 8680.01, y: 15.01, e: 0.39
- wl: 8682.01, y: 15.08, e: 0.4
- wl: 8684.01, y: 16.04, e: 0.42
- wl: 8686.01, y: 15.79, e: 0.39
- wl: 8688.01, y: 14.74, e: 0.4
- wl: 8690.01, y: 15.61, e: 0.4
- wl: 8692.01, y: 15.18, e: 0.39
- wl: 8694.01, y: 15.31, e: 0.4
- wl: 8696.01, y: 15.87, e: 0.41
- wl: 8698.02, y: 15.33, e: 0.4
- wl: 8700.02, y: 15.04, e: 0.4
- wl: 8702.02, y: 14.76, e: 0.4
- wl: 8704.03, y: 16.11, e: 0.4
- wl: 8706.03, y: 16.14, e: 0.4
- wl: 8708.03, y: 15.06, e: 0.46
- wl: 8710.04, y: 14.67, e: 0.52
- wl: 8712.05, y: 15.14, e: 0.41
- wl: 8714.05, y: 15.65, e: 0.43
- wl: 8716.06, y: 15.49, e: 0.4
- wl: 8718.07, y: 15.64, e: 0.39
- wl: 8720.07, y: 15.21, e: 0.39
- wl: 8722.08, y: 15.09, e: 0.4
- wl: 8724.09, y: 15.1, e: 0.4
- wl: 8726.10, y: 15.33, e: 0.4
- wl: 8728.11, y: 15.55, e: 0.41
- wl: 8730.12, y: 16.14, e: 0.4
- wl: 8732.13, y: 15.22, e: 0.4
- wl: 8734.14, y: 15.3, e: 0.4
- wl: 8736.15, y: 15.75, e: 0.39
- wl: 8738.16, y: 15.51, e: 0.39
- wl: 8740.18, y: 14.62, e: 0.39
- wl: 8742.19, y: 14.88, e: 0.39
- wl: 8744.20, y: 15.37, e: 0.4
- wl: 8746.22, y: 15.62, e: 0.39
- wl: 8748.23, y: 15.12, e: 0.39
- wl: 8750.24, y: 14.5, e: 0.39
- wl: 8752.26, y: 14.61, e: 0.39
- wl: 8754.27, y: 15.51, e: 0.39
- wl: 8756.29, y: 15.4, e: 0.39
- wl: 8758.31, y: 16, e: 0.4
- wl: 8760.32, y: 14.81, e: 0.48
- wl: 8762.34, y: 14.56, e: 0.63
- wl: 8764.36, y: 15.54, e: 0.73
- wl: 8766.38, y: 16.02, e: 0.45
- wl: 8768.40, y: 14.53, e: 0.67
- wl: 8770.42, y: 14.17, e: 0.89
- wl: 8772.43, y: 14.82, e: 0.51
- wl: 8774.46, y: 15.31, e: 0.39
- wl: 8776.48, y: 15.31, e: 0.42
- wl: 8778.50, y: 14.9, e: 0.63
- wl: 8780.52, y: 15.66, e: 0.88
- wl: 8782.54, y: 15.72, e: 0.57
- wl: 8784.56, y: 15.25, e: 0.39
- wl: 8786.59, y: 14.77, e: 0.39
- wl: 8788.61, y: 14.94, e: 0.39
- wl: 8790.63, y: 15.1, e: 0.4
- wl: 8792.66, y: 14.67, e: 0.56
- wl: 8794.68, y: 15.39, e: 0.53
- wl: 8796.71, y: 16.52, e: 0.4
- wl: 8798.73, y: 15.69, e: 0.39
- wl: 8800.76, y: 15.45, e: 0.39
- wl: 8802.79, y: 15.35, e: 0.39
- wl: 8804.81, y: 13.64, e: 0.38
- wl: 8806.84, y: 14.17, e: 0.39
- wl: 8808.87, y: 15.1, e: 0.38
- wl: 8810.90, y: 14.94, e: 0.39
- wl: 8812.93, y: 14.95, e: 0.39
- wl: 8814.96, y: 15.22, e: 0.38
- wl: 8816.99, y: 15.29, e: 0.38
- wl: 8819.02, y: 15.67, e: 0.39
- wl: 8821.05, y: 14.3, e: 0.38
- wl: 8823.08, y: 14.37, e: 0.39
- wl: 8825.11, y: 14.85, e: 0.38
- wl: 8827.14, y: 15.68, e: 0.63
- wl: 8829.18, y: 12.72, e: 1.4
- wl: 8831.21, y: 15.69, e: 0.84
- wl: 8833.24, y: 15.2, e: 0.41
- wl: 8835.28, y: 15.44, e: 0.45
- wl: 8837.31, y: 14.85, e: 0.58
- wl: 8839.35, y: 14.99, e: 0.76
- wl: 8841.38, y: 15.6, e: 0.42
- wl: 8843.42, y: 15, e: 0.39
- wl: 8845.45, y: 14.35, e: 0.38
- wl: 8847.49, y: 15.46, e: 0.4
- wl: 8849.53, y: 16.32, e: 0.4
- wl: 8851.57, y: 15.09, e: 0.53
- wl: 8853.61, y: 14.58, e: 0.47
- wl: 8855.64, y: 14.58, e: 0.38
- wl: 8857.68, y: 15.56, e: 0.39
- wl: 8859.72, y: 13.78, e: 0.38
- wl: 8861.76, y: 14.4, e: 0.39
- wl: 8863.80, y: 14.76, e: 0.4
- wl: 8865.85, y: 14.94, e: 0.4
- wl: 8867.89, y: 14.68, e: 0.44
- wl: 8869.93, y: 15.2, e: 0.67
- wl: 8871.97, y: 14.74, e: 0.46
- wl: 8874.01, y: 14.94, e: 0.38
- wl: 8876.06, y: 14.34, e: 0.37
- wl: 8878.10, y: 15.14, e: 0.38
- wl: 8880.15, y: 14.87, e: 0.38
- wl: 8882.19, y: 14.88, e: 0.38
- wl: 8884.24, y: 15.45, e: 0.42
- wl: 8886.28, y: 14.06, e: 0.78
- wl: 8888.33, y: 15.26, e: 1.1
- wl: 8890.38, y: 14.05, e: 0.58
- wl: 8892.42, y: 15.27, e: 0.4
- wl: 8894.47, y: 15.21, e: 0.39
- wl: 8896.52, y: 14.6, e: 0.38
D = 8545.16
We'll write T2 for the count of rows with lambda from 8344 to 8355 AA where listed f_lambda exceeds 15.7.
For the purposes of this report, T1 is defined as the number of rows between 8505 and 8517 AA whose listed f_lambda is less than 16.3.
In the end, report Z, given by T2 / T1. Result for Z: 2.0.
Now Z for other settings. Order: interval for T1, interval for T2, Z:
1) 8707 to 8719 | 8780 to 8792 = 0.2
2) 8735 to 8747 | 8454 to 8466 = 0.8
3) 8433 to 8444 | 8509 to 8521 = 1.7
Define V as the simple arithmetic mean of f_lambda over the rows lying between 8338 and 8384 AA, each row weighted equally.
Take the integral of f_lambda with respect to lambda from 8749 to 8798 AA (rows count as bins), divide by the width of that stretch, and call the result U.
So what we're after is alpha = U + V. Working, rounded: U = 15.2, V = 16.8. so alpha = 31.9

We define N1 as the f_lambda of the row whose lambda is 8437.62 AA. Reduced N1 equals 16.01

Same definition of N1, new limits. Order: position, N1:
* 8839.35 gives 14.99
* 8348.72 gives 16.35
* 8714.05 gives 15.65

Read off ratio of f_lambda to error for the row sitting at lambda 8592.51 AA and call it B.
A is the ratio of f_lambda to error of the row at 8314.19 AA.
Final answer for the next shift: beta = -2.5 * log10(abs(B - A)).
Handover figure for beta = -2.0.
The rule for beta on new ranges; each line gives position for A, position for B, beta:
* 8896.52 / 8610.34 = -0.8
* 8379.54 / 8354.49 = -2.9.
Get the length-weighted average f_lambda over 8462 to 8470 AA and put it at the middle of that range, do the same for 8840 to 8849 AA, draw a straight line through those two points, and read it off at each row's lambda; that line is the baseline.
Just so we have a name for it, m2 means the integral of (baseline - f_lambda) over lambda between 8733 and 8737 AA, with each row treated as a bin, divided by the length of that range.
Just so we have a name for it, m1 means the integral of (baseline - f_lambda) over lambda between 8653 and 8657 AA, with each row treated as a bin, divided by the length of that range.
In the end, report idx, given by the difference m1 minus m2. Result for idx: 0.2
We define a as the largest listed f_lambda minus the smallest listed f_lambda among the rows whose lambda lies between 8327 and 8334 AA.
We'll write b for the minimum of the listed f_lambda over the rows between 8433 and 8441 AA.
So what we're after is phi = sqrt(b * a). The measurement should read 5.0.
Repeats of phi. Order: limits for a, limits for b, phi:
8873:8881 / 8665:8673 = 3.4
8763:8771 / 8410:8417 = 5.4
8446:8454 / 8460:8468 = 2.6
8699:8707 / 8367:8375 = 4.7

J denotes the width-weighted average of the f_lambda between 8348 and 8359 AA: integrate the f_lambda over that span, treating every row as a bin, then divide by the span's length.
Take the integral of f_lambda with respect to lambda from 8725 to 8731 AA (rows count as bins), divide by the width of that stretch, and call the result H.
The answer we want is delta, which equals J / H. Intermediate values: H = 15.7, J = 17.1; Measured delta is 1.09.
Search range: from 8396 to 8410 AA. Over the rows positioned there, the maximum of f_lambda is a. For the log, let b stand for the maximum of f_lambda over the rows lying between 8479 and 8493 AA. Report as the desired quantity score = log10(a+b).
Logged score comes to 1.53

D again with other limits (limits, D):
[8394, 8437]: 8433.74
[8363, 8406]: 8402.73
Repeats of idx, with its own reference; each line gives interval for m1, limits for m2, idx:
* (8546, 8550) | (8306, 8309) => 0.8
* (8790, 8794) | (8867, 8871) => 0.2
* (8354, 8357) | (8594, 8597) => -0.7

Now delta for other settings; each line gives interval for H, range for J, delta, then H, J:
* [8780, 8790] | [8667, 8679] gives 1.01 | 15.2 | 15.4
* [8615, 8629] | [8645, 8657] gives 0.98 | 15.8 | 15.5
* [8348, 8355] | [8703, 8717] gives 0.91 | 17.0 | 15.5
